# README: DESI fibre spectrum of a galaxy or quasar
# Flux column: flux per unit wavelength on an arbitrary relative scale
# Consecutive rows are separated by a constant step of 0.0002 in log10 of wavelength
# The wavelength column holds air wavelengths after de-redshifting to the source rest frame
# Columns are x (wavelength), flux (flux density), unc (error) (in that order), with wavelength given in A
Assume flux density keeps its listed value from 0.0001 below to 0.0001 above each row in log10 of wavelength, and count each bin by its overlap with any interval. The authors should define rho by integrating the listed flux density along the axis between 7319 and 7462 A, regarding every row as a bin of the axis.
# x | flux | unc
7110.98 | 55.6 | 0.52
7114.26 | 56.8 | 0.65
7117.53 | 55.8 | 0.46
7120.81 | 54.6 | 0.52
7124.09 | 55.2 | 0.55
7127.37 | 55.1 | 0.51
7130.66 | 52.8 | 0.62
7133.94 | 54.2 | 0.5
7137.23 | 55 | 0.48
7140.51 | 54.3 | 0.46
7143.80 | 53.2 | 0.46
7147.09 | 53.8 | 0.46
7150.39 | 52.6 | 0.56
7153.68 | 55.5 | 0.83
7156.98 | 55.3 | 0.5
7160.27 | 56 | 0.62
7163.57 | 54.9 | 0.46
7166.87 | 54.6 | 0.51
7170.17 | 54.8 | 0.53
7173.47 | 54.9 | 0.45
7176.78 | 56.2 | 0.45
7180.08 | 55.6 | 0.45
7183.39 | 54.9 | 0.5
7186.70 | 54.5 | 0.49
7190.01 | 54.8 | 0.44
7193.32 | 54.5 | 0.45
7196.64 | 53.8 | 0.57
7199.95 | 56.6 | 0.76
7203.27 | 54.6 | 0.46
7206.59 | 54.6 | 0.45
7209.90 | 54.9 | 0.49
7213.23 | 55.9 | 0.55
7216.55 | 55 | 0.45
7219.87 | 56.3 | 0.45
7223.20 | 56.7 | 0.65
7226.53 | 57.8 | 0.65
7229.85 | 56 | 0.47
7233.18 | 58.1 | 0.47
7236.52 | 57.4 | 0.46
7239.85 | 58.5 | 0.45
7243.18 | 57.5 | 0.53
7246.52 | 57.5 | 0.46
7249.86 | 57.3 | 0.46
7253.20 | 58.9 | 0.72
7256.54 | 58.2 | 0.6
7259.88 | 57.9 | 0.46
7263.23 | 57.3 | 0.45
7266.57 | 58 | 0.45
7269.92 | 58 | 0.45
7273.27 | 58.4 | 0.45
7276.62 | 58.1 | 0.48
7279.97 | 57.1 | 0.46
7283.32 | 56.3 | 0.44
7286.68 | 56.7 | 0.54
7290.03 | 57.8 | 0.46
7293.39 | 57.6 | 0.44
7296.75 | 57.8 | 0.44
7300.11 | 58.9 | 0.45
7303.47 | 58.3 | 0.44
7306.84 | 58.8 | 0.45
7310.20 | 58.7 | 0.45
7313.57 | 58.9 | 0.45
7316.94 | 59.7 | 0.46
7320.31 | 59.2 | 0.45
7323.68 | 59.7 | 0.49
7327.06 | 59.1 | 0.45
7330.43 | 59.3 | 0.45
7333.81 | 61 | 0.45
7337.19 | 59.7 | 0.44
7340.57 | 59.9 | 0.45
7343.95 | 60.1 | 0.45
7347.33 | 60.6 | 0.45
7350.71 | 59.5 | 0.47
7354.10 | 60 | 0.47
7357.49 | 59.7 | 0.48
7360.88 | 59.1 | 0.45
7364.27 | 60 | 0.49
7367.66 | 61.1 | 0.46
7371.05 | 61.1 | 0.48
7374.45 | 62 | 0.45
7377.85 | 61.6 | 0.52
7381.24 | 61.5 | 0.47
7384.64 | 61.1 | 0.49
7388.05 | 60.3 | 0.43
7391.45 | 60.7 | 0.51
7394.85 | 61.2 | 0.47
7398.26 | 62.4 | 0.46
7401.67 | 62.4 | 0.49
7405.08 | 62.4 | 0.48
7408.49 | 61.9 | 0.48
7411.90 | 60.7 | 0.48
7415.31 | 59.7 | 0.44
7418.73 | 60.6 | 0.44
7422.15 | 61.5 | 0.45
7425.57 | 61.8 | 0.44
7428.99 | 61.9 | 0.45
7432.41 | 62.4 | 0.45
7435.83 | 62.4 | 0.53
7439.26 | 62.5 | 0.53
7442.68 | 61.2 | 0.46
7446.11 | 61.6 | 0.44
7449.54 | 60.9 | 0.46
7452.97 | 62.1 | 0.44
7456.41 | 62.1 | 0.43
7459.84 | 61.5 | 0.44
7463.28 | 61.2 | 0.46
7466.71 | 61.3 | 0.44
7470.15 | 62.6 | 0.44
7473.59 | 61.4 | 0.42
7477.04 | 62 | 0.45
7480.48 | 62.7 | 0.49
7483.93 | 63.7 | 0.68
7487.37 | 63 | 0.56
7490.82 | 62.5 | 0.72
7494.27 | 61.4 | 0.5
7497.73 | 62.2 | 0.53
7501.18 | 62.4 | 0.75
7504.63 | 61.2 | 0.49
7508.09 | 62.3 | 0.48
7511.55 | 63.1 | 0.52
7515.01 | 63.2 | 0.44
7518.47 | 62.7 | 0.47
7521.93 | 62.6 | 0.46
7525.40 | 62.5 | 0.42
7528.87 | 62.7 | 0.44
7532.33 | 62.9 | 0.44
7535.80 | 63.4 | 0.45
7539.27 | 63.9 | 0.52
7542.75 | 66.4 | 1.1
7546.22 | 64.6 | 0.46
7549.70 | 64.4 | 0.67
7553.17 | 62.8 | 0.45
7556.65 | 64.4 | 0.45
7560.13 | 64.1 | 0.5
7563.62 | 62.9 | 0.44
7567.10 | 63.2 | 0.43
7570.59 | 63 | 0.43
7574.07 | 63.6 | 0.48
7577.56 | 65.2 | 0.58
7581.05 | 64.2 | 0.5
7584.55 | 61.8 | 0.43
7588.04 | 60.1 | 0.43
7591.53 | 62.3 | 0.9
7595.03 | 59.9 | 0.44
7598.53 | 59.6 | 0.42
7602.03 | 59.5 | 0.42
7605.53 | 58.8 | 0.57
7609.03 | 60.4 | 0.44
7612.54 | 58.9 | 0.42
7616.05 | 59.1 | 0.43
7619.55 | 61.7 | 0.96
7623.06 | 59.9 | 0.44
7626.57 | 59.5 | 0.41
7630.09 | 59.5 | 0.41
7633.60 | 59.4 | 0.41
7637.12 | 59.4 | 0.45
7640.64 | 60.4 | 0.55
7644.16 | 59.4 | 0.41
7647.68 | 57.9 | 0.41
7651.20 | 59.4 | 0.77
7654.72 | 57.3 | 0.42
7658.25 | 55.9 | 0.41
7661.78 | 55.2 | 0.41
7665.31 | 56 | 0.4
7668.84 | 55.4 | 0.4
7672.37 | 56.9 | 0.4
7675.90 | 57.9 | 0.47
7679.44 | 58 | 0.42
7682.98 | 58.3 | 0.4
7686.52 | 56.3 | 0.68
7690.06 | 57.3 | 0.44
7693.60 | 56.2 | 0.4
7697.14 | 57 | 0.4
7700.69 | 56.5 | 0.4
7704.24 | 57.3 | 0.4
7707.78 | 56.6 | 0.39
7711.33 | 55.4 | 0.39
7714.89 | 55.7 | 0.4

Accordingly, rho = 8716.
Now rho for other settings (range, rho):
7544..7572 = 1784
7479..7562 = 5240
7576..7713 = 8042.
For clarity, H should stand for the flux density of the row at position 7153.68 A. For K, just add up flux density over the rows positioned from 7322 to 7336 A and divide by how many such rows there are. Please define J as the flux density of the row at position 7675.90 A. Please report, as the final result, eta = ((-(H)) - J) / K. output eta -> -1.90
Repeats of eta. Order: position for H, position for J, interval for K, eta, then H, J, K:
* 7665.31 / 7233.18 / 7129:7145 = -2.12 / 56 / 58.1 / 54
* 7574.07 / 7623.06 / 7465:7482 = -1.99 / 63.6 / 59.9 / 62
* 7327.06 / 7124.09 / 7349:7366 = -1.92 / 59.1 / 55.2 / 60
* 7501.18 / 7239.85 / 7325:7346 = -2.02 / 62.4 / 58.5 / 60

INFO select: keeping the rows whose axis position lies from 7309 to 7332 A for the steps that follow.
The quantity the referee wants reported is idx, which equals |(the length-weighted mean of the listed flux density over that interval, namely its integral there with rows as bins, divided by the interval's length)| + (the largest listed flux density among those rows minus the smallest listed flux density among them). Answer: 60.2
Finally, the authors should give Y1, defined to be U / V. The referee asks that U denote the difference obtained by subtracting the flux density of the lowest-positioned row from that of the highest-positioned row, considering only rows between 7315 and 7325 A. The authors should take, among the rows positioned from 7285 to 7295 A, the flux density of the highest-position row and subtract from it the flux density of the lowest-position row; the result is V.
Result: 0.0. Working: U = 0.00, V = 0.90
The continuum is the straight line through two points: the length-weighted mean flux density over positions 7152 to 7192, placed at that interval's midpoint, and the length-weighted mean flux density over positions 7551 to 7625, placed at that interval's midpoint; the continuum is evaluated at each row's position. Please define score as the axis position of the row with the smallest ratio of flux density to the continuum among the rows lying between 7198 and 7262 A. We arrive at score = 7206.59 A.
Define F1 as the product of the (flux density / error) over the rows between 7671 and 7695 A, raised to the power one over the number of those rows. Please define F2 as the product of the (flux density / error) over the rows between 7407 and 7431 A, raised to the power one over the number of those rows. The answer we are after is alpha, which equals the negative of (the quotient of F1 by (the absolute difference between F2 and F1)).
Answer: -17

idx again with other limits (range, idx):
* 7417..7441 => 63.8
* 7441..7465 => 62.7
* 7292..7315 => 59.7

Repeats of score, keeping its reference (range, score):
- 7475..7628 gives 7612.54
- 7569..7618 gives 7612.54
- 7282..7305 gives 7283.32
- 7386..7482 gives 7415.31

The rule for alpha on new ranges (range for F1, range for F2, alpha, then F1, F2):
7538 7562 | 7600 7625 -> -25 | 114.4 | 119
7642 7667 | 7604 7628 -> -15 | 127.7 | 119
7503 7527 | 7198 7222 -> -5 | 133.7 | 109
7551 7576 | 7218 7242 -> -5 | 139.8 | 113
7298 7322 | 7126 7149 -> -6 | 131.0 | 109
